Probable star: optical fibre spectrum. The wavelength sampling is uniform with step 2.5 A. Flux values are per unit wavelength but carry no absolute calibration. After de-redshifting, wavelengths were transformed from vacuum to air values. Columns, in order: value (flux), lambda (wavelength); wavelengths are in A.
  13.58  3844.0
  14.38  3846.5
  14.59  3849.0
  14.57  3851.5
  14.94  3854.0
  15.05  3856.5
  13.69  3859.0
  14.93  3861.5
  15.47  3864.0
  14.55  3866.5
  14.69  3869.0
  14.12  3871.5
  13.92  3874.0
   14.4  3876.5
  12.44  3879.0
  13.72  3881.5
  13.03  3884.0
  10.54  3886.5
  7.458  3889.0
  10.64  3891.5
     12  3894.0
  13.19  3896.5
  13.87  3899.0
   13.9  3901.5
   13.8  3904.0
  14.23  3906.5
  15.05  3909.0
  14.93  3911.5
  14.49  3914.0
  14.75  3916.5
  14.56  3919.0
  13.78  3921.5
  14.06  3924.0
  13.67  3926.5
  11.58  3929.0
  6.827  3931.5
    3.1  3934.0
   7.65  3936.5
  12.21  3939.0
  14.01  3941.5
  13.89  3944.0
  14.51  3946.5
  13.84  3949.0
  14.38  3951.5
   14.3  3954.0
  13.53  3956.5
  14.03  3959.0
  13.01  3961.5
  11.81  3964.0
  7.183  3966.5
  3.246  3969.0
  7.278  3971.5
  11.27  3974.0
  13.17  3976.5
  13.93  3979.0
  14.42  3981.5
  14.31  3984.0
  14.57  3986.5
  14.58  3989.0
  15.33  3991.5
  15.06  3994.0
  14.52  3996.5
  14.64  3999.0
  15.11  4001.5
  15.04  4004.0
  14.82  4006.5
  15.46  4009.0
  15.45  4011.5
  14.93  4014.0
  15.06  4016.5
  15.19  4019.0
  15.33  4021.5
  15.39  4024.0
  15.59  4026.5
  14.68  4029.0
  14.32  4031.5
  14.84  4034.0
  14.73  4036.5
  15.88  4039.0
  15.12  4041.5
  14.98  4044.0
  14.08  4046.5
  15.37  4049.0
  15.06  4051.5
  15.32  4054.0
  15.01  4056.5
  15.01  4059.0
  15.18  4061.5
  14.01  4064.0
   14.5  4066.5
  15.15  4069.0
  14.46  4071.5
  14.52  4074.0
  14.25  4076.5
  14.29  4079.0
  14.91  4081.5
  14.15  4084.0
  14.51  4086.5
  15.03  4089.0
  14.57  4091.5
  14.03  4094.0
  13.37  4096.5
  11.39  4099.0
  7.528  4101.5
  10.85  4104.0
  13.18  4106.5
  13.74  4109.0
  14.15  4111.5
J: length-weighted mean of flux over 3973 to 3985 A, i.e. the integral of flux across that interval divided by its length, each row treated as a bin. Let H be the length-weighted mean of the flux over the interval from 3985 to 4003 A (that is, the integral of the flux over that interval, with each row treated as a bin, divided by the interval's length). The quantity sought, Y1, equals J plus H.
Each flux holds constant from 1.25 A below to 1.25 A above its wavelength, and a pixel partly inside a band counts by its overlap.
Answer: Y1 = 28.3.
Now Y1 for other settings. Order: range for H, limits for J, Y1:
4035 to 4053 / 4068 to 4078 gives 29.6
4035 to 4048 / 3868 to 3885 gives 28.7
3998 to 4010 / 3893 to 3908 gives 28.6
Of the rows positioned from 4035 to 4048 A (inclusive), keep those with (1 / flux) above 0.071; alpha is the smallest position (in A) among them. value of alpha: 4046.5 A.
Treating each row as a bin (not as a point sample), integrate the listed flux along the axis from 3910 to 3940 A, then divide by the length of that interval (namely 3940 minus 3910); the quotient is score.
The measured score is 11.8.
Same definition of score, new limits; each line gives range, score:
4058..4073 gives 14.7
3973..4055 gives 14.8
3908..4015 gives 13.0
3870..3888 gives 13.1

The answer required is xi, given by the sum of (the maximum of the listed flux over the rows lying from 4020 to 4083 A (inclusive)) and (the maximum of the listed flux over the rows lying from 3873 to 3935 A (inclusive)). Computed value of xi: 30.9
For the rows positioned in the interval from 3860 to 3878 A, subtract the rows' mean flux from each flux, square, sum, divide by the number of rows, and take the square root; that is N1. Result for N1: 0.48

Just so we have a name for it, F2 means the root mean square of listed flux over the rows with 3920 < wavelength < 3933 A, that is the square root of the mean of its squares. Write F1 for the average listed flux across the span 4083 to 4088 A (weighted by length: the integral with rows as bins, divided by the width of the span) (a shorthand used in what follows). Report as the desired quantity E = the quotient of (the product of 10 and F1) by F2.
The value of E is 11.7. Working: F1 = 14.4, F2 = 12.3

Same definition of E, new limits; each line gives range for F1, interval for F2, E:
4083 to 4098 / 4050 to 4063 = 9.4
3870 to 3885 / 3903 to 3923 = 9.4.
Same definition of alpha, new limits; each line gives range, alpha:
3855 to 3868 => 3859.0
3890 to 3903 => 3891.5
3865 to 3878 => 3874.0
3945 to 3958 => 3949.0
